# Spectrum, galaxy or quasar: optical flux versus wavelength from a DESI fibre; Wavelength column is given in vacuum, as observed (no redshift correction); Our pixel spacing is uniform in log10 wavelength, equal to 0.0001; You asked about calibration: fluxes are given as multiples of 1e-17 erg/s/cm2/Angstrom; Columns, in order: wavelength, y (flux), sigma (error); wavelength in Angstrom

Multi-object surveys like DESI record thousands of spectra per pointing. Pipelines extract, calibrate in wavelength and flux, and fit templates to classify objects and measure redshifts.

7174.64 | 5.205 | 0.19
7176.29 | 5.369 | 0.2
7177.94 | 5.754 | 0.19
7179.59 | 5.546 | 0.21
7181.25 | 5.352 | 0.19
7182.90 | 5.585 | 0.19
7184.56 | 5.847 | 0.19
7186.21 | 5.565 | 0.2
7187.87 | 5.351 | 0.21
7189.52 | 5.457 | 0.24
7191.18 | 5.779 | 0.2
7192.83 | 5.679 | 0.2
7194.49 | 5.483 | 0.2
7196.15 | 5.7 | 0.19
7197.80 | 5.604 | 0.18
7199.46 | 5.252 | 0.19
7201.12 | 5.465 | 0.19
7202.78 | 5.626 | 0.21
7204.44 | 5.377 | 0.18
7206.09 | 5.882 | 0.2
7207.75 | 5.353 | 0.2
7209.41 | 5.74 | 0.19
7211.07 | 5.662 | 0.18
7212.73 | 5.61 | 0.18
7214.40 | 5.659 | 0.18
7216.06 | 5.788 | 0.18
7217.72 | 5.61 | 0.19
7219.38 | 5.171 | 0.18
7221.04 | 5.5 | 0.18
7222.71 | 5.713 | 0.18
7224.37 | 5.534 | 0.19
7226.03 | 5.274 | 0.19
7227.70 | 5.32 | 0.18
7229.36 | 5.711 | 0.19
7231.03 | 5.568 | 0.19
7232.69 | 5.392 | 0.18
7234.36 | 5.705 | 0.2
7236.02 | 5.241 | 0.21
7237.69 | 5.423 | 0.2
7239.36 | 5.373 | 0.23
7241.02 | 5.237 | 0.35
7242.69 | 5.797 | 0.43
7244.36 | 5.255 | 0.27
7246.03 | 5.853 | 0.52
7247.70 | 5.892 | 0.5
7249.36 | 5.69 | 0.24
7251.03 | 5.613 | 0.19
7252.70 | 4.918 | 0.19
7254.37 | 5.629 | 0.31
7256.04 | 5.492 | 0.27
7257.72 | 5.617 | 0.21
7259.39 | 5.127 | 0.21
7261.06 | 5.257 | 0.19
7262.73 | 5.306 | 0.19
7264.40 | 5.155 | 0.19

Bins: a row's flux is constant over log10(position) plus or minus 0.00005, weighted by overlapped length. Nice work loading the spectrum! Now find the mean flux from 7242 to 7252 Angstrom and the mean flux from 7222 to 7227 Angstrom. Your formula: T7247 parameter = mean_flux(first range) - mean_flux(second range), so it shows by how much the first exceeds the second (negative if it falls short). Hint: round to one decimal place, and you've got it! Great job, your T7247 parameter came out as 0.2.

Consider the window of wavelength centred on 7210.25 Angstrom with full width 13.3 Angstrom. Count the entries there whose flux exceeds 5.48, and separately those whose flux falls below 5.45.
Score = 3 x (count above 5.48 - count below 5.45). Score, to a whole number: 12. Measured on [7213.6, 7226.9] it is 12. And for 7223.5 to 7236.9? 0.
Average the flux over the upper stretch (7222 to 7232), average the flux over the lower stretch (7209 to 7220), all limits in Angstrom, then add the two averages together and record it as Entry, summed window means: 11.1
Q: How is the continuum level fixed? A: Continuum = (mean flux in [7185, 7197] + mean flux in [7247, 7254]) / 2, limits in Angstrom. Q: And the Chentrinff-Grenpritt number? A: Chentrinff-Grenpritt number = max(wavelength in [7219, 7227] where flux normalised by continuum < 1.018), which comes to 7226.03 Angstrom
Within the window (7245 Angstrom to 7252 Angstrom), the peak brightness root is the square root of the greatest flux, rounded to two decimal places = 2.43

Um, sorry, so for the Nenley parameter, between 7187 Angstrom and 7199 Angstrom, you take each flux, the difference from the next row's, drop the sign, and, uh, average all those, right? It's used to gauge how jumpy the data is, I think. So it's 0.17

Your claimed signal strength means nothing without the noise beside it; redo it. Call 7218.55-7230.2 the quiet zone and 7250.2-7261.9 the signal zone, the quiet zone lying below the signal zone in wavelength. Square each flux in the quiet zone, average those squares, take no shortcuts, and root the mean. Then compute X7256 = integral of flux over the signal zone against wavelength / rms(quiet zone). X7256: 11.5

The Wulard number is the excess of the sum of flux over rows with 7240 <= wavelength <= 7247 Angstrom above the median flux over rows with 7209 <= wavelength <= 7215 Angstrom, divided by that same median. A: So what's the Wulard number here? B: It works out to 2.912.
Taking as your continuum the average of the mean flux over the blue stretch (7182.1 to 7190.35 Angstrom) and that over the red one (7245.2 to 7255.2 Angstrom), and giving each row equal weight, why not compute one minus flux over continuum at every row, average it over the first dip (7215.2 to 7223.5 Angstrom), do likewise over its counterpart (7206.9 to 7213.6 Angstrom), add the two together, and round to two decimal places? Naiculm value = 0.00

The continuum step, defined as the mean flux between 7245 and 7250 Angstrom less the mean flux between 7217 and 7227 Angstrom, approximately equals 0.34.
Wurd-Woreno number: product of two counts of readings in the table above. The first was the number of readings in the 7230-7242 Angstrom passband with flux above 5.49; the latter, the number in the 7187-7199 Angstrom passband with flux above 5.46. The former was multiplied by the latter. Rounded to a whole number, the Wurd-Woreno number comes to 10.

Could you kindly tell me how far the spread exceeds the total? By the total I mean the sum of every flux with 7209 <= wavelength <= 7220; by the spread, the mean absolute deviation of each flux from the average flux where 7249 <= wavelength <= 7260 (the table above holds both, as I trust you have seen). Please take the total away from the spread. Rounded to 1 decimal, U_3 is -39.0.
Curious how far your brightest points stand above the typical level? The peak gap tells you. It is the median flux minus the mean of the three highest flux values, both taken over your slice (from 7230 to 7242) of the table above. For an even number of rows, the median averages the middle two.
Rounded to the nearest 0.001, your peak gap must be -0.173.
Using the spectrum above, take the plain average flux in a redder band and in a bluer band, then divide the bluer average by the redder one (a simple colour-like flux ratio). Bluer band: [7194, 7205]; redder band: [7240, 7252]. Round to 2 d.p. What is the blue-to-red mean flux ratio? 0.98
